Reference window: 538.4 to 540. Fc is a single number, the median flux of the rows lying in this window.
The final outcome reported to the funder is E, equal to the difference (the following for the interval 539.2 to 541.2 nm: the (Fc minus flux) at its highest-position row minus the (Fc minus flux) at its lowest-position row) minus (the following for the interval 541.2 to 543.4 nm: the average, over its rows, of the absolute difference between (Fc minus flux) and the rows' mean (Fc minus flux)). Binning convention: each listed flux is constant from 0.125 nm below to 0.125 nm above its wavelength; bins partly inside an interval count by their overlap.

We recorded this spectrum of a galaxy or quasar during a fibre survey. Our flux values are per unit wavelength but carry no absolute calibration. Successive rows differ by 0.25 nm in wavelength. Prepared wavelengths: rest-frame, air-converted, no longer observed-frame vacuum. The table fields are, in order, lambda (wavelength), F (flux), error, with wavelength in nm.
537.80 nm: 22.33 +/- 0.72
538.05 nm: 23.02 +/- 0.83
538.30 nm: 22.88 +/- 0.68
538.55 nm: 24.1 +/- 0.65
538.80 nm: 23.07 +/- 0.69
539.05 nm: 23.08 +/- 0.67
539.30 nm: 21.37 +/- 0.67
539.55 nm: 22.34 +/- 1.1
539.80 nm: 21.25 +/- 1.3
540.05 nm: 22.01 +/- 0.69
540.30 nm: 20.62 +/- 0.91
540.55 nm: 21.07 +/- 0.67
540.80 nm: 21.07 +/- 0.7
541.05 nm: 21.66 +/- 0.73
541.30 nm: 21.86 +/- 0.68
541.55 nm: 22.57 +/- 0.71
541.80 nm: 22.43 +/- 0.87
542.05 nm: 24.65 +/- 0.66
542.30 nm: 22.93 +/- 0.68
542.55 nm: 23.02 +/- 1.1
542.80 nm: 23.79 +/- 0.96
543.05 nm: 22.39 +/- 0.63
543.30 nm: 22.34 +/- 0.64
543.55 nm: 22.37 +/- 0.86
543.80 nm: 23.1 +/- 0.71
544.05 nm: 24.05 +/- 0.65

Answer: -0.9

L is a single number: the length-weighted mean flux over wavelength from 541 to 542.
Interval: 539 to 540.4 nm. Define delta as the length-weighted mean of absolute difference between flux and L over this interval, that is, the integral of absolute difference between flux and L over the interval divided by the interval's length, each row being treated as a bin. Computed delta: 0.81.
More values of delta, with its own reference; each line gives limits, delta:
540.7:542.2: 0.83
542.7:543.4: 0.48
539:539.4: 0.87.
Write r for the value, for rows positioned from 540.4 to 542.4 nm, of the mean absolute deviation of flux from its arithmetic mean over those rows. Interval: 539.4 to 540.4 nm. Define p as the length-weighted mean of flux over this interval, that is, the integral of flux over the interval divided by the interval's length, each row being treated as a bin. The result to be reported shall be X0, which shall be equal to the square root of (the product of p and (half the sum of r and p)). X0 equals 15.6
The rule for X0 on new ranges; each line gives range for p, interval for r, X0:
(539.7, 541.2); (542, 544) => 15.3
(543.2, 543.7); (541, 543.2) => 16.1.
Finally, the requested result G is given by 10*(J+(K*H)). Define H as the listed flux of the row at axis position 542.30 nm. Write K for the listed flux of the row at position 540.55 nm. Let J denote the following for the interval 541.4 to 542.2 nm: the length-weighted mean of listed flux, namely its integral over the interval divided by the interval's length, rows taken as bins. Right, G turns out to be 5063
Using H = 22.93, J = 23.2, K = 21.07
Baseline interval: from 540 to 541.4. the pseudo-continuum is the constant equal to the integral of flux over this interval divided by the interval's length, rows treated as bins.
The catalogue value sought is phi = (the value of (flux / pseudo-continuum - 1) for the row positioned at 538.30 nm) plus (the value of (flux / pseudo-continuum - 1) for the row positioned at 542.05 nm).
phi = 0.23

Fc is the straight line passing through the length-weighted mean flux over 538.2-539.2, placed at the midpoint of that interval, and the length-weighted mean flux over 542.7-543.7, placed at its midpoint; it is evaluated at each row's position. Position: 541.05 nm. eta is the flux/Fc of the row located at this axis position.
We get 0.94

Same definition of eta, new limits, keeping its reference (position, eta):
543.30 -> 0.98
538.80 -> 0.99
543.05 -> 0.99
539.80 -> 0.92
